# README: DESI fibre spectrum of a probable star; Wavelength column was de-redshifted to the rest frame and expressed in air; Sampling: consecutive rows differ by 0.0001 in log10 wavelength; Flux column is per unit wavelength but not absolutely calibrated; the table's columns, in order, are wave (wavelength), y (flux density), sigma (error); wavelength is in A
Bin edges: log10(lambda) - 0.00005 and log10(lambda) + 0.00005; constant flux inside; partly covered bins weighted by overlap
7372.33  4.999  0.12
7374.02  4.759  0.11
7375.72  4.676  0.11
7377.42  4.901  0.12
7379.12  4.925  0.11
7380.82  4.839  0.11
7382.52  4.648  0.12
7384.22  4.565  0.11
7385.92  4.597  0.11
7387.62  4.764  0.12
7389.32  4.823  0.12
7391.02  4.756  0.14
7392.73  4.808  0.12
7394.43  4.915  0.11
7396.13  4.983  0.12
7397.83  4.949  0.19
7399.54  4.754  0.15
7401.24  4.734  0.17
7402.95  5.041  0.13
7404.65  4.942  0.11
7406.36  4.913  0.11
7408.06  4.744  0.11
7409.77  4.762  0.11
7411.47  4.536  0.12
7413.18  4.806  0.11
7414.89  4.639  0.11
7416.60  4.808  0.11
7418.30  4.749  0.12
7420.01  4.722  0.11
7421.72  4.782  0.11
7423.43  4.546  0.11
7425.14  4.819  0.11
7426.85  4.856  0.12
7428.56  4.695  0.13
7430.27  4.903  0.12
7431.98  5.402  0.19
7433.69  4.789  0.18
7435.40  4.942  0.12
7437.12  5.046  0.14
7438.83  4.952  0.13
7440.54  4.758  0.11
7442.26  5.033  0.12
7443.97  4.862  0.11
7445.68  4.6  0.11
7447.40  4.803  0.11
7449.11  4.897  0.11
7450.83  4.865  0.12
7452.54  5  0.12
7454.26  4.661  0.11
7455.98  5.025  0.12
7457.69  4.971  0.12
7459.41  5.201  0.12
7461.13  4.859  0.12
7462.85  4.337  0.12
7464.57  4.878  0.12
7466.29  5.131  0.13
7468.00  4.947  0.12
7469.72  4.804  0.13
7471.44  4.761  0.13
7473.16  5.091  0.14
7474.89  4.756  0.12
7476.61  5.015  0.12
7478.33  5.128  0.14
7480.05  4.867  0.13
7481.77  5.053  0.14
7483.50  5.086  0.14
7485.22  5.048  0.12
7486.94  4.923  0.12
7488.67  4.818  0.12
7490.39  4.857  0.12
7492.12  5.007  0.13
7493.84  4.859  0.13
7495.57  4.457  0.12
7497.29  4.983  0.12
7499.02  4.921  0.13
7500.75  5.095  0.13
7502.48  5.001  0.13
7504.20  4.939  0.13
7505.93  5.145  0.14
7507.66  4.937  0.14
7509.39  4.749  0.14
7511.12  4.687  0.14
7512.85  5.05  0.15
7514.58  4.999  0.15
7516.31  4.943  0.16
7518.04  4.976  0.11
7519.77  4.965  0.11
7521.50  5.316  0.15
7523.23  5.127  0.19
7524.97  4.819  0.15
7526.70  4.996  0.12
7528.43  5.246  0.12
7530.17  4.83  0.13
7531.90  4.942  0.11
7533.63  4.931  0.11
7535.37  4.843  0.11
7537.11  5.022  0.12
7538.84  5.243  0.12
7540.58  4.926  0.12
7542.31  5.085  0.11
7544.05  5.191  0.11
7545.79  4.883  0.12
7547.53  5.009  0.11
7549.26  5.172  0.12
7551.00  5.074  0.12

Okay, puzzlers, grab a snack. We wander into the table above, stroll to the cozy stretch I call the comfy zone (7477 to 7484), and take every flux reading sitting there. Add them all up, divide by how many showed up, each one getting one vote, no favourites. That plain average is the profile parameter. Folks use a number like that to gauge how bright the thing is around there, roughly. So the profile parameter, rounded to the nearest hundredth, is 5.03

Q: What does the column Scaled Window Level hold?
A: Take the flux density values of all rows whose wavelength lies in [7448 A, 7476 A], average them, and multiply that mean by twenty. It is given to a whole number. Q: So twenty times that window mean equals 98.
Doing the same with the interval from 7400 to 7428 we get 95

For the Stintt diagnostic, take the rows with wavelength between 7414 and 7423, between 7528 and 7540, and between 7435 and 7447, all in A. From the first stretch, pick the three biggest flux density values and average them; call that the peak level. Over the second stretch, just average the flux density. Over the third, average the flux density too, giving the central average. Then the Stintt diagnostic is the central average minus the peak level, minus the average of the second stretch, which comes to -4.90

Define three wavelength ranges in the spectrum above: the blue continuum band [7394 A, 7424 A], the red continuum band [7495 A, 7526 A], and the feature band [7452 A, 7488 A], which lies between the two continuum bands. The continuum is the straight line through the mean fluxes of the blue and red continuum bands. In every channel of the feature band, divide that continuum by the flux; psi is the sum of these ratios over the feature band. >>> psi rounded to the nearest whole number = 21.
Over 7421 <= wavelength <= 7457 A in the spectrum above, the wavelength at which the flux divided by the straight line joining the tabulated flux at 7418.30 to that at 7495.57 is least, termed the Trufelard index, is 7423.43 A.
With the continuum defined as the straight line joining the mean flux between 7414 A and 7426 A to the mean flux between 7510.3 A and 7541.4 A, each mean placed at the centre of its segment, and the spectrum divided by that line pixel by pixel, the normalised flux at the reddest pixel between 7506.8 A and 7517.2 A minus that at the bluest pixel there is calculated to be 0.00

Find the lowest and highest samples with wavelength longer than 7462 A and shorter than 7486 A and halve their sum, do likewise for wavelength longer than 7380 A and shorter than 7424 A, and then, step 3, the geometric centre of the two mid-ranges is 4.76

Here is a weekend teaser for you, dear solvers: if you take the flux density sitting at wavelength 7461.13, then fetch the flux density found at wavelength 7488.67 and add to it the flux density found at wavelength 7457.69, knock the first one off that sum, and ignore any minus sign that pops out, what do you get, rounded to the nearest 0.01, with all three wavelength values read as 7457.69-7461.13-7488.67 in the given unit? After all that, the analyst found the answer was 4.93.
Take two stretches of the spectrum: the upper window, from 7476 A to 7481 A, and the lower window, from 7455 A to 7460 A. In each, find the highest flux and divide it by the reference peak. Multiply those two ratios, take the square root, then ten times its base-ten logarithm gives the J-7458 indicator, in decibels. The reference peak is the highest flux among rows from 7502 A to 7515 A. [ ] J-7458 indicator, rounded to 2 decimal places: 0.02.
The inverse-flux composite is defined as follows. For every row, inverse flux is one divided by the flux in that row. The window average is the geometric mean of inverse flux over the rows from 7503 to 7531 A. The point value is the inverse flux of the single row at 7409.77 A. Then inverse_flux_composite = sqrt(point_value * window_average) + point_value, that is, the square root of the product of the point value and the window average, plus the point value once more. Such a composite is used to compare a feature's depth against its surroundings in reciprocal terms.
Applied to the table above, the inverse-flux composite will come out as 0.415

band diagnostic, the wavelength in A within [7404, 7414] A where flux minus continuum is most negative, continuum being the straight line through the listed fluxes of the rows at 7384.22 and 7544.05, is 7411.47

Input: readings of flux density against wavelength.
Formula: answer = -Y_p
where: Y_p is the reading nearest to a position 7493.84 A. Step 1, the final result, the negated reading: -4.86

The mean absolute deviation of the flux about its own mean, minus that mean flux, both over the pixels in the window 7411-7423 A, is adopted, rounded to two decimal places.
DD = -4.64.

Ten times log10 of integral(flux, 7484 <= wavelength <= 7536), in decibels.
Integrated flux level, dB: 24.1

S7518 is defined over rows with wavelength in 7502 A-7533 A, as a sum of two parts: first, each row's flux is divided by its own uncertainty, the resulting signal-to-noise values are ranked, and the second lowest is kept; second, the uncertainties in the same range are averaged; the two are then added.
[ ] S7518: 31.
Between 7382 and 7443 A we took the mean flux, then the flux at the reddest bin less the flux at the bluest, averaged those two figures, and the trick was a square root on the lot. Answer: 1.61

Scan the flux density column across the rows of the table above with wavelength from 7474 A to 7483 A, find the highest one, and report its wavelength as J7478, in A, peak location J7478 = 7478.33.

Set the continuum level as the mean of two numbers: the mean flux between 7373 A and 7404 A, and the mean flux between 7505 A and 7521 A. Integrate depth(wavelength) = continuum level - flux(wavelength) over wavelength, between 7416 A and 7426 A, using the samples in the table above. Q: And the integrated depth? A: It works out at 1.4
